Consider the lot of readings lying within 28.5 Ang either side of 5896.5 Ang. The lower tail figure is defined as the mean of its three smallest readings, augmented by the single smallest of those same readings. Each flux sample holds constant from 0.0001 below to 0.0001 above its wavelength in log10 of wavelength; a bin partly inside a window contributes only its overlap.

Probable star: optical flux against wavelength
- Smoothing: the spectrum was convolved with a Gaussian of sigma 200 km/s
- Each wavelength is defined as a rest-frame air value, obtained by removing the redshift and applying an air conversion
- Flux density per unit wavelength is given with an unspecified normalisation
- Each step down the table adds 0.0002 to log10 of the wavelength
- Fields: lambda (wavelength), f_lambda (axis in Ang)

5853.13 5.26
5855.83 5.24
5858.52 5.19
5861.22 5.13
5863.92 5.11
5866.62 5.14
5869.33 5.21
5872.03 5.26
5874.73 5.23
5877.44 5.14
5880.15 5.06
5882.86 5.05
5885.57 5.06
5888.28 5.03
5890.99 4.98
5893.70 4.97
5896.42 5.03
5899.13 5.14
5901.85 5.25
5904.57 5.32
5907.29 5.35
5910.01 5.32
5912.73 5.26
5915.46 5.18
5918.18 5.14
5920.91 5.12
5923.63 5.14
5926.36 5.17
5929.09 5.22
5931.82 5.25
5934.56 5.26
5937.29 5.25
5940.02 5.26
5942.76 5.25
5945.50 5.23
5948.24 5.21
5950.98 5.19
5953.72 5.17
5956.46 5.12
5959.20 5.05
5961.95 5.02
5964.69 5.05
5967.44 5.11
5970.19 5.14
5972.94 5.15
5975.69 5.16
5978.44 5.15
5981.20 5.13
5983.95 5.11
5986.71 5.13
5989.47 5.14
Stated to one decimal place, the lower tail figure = 10.0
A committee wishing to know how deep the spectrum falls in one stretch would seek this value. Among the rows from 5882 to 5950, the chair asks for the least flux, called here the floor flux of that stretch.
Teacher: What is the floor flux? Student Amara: 4.97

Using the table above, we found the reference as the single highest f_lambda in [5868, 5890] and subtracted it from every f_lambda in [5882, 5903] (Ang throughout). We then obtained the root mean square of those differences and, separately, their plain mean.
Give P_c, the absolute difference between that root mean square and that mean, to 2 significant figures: 0.41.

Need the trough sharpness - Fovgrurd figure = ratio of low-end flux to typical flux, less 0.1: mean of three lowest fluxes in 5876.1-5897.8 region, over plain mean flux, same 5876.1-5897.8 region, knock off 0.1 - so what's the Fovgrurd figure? 0.891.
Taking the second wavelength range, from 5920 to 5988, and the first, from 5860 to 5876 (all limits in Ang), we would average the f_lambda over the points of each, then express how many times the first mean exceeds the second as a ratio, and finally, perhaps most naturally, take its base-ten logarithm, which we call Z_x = 0.002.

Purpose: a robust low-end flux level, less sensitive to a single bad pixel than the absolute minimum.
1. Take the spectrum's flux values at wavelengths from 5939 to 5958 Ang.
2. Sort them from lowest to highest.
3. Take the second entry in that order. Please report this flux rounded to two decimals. 5.17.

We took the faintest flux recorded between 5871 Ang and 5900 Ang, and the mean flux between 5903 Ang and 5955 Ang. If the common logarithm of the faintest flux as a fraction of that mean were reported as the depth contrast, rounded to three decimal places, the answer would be -0.022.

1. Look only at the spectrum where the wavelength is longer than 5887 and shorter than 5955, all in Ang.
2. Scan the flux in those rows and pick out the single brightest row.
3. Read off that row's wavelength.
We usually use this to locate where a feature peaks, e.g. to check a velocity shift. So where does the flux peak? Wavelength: 5907.29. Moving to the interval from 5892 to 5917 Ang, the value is 5907.29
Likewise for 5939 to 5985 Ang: 5940.02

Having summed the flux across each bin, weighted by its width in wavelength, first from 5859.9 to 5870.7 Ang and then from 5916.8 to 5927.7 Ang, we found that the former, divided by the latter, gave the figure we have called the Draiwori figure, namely 0.99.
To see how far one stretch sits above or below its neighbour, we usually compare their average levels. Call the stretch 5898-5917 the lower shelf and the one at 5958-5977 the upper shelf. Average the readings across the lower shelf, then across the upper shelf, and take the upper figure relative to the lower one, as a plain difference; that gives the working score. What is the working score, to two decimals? -0.16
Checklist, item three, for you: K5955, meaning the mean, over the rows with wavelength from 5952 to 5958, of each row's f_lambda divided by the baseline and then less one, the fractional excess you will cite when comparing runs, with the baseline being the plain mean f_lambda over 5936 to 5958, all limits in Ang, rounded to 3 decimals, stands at -0.012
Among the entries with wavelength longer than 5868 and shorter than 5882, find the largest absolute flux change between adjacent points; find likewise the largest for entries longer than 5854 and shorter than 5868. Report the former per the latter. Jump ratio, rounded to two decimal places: 1.50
